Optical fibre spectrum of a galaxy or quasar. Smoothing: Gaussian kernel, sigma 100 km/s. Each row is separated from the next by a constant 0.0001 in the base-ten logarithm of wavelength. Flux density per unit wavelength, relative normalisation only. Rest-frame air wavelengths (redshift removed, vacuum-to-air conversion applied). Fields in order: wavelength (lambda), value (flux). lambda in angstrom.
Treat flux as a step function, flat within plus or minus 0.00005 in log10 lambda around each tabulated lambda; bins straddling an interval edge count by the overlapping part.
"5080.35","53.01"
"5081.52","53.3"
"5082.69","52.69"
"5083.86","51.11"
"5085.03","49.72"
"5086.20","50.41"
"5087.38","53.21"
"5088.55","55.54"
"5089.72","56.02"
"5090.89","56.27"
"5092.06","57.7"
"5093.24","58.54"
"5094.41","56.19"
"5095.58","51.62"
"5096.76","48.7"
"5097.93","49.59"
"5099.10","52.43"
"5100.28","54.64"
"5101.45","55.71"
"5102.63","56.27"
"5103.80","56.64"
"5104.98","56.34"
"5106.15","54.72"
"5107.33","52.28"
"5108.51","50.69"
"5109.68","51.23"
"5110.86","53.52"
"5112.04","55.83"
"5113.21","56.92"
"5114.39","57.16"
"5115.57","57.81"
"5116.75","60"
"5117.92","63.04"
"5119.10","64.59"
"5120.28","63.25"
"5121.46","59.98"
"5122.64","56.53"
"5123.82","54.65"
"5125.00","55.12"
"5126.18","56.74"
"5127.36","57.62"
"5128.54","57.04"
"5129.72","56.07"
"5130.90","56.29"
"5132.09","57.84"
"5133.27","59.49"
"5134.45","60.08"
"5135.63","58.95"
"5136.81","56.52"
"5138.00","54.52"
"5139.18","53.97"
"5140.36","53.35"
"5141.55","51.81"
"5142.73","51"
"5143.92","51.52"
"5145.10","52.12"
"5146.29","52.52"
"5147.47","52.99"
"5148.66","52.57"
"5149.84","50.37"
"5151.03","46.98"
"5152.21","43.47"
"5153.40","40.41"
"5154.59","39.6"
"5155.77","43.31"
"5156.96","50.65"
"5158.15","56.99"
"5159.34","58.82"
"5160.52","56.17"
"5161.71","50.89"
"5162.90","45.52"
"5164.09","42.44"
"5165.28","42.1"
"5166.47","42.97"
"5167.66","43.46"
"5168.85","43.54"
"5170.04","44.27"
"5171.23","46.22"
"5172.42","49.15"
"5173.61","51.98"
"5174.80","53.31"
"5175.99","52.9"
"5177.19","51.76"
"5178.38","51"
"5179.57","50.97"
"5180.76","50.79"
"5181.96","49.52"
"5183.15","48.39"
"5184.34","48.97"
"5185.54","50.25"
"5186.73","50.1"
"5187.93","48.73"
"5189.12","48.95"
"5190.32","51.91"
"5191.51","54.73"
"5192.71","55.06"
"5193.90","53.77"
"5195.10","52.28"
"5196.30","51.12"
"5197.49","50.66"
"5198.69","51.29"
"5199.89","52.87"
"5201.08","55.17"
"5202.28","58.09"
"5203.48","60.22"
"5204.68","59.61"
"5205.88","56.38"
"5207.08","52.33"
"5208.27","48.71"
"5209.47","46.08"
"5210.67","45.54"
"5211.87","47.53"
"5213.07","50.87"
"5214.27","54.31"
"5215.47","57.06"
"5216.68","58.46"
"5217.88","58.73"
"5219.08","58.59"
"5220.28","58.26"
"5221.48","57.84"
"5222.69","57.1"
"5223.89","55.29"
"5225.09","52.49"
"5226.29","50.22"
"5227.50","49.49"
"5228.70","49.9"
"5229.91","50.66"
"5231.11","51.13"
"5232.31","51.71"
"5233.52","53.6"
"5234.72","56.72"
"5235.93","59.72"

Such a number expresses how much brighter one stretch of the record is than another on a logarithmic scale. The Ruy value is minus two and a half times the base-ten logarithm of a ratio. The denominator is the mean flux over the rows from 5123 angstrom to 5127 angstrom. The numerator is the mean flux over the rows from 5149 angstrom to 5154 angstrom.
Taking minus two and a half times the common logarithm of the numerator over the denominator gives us 0.22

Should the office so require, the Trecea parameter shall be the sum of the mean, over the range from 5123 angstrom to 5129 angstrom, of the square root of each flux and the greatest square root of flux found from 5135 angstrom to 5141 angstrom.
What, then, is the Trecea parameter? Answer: 15.2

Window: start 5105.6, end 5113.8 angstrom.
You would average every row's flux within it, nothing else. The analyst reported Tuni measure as 53.6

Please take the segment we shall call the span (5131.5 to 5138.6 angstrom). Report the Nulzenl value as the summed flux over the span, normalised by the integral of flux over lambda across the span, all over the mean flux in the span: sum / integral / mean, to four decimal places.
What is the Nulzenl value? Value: 0.0146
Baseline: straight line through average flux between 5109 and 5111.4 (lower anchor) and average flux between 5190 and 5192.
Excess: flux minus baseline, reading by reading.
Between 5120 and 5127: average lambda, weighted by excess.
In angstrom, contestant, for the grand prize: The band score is 5122.3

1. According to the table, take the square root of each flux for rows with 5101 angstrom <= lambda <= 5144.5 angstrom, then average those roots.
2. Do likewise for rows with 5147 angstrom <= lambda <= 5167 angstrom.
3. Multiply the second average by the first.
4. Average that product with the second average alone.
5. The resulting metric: 29.4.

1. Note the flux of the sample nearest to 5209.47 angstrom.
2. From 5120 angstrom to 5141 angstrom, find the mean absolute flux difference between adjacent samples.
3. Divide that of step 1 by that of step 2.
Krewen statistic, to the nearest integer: 33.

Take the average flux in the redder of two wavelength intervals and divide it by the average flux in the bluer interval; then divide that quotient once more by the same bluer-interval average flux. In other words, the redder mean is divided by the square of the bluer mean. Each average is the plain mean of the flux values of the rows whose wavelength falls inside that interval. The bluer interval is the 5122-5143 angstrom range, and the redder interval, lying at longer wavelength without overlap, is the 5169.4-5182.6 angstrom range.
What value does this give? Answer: 0.0160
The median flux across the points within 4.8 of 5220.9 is 58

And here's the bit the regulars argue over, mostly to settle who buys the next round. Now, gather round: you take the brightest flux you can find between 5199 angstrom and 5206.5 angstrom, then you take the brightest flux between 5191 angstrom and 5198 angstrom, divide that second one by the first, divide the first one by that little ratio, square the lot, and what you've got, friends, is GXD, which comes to 4338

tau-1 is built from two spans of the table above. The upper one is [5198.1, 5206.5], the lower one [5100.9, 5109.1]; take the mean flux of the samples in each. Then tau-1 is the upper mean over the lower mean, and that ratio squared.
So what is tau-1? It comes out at 1.06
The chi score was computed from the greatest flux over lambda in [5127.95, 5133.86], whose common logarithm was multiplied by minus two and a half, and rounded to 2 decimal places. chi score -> -4.44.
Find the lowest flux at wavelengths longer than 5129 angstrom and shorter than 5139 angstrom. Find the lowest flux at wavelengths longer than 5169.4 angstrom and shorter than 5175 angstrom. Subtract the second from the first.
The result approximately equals 10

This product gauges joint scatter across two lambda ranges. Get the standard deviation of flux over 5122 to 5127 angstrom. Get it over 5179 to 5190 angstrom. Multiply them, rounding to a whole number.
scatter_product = 1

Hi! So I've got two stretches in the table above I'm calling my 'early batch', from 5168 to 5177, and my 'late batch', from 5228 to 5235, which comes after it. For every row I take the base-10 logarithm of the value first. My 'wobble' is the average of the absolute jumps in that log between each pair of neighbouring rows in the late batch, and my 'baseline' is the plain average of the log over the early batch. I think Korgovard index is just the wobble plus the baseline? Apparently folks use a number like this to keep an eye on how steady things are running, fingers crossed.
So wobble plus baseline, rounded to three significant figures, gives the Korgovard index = 1.70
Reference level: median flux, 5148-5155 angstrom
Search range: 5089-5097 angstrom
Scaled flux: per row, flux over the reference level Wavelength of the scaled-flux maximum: 5093.24 angstrom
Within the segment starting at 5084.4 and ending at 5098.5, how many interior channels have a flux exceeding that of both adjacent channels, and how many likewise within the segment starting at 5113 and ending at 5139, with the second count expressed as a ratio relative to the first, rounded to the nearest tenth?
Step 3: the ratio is 3.0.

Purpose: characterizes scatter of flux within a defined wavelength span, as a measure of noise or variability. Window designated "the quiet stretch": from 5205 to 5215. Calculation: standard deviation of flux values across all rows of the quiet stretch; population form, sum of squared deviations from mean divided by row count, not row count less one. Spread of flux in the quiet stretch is 3.68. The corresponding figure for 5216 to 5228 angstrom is 3.42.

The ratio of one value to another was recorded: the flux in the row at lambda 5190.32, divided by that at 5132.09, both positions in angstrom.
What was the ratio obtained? 0.90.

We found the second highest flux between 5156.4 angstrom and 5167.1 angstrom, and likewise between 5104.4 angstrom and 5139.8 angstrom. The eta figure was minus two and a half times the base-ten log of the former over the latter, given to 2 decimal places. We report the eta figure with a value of 0.11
